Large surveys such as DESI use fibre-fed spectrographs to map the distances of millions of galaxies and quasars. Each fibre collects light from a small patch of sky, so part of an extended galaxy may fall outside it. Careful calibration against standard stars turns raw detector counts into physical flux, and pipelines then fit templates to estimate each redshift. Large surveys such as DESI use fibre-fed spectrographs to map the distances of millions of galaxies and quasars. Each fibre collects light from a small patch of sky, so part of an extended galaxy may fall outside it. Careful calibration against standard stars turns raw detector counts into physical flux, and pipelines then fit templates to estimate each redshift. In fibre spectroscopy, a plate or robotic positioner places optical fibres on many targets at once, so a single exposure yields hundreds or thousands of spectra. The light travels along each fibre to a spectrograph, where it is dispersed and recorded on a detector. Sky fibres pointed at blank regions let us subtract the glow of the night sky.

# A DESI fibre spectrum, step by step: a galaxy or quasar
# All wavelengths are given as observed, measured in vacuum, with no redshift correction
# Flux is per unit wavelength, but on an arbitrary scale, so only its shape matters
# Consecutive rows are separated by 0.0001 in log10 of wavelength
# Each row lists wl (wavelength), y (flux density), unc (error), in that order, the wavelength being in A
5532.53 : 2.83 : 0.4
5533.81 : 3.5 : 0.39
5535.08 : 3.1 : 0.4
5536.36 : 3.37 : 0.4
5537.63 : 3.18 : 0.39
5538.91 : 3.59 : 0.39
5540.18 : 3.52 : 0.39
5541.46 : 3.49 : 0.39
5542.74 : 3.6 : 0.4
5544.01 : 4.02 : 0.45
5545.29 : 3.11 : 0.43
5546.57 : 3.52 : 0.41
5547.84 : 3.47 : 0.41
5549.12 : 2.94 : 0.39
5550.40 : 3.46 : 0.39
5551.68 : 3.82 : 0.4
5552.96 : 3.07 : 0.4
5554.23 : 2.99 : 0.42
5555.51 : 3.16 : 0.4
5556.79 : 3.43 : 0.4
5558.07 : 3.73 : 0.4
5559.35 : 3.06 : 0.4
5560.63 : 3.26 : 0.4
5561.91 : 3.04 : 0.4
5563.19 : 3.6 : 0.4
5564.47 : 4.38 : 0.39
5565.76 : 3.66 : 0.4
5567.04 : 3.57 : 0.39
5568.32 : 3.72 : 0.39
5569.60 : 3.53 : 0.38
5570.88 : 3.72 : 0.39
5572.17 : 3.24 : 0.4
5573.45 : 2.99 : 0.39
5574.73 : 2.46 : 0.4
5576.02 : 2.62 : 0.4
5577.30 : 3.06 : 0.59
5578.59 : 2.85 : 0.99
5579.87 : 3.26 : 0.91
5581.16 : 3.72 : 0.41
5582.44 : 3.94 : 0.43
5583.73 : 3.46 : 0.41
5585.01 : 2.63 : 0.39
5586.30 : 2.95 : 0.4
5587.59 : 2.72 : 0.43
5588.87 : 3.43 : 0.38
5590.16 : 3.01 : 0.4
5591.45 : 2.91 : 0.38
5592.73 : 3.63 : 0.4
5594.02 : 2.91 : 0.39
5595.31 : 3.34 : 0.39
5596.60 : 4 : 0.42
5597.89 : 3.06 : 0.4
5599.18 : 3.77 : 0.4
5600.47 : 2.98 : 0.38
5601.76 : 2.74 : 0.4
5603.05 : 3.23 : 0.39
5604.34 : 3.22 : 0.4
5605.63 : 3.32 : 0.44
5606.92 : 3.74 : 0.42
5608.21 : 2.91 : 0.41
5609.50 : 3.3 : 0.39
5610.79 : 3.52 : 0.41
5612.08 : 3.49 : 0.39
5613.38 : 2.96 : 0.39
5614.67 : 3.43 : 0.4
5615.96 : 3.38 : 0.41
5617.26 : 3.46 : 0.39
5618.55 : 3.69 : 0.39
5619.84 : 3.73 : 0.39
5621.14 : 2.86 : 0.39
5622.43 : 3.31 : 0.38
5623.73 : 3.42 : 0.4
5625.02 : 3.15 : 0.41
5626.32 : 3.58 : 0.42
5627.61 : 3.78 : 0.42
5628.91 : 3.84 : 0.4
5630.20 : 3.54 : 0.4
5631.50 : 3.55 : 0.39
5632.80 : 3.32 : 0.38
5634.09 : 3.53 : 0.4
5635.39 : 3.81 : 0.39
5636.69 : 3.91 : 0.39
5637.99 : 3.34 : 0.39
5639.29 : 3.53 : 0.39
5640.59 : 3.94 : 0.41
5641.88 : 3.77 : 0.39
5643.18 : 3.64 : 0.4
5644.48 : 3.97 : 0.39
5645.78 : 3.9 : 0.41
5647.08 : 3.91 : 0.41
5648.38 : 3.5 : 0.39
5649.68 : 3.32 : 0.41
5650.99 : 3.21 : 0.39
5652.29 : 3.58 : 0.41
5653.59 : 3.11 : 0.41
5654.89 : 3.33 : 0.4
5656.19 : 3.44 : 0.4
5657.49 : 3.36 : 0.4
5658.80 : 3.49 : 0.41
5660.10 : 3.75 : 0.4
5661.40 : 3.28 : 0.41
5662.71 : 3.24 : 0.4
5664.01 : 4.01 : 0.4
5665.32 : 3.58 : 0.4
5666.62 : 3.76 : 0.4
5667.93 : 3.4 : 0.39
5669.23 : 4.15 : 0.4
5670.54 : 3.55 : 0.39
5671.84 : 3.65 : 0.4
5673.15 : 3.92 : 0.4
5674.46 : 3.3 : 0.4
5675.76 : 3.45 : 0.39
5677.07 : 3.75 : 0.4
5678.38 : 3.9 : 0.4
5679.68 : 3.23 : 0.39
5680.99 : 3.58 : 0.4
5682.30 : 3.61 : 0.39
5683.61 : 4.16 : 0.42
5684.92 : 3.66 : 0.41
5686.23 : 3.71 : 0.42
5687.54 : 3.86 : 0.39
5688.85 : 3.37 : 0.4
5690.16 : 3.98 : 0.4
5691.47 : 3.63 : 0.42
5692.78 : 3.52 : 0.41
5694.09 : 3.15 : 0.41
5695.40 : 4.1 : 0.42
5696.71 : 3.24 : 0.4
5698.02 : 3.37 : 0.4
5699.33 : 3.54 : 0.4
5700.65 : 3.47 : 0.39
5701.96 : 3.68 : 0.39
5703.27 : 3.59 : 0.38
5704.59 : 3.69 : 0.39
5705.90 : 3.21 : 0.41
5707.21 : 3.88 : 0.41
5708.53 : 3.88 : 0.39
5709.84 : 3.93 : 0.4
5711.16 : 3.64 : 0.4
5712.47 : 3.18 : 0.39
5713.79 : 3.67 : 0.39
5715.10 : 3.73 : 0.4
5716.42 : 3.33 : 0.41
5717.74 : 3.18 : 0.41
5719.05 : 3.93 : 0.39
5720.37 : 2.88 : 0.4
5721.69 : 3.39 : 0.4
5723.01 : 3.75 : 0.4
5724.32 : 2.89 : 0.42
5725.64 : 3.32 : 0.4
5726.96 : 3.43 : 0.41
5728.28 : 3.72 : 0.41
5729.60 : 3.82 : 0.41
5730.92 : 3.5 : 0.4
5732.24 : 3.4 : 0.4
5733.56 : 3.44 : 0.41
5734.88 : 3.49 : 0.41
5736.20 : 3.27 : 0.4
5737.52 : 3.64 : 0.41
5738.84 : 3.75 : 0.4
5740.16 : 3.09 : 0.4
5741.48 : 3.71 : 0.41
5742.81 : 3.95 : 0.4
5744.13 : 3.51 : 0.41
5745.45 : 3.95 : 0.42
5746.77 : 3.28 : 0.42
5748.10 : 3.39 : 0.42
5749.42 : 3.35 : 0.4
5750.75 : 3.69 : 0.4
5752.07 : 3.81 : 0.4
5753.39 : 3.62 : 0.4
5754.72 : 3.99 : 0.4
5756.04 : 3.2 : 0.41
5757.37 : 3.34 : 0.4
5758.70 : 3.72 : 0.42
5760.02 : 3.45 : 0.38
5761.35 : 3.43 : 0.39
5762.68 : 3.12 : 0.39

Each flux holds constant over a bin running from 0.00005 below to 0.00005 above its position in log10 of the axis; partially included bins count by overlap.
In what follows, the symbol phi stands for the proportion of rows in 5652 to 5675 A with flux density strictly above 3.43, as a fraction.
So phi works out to 0.61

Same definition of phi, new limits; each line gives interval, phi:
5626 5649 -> 0.89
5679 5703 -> 0.72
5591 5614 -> 0.33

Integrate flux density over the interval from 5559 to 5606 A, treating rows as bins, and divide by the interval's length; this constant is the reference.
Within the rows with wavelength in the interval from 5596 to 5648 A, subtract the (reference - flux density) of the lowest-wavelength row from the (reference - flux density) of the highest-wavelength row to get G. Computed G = 0.1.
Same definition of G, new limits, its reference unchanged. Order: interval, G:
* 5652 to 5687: -0.1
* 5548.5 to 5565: -1.4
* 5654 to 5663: 0.1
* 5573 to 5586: 0.4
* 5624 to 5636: -0.7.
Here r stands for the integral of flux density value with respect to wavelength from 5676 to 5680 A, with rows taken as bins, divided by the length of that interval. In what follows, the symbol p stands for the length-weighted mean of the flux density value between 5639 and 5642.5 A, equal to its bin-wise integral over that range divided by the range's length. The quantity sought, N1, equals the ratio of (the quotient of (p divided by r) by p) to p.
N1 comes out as 0.073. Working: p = 3.78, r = 3.6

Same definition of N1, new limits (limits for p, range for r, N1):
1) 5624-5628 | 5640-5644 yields 0.076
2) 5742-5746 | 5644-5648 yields 0.068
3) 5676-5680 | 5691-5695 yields 0.079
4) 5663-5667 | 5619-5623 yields 0.081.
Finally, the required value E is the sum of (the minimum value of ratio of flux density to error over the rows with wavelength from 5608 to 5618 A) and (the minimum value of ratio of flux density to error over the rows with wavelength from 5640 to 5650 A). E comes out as 15.2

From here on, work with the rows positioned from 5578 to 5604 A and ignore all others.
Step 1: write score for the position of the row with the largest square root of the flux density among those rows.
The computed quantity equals 5596.60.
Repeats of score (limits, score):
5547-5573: 5564.47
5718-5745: 5742.81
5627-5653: 5644.48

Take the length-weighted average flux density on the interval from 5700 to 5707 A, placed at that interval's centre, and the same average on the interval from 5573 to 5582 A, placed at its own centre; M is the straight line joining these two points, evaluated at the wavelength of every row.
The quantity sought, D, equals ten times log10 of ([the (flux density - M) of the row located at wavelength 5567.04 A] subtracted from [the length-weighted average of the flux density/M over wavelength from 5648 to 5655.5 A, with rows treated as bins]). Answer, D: -4.0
